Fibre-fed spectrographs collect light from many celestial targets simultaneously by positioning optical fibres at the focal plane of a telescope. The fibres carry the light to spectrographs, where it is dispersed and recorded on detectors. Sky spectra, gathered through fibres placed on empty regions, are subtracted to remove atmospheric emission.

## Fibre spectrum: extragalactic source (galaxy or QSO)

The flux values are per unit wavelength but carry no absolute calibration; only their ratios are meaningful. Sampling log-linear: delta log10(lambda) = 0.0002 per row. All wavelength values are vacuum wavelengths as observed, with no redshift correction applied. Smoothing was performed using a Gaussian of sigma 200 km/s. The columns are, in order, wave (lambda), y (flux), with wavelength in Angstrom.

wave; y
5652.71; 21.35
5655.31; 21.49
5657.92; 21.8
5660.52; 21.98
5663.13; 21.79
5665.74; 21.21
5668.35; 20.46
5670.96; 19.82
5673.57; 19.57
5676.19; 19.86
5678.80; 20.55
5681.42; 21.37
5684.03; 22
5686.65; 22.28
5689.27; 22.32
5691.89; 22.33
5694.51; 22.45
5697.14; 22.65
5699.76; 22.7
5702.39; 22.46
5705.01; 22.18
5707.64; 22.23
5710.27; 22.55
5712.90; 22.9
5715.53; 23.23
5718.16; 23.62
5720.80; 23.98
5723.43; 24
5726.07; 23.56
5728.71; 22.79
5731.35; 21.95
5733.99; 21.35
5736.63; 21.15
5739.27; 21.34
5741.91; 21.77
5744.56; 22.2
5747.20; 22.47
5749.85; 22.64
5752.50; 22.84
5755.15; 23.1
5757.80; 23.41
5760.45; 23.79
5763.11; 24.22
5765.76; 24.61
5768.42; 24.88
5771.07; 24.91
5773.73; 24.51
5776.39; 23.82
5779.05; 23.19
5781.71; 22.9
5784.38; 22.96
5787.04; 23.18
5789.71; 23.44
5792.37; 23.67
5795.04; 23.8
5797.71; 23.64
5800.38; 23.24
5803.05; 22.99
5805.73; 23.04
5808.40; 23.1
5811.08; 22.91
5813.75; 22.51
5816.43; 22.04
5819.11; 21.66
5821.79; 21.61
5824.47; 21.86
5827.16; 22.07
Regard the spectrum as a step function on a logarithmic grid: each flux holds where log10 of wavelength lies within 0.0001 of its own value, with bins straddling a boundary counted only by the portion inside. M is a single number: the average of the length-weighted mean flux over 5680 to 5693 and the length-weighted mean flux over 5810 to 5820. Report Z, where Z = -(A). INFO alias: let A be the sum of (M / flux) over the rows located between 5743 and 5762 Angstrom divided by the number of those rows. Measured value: -0.97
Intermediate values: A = 0.97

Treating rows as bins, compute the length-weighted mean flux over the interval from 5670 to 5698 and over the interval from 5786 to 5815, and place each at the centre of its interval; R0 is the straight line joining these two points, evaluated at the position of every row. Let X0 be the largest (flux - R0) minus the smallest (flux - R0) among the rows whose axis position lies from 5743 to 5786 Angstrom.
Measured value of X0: 2.3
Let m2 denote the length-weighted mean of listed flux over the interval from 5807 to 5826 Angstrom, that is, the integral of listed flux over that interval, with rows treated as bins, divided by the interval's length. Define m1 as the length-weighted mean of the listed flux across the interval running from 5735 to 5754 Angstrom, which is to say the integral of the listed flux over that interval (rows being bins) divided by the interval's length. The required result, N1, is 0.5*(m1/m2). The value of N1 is 0.496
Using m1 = 22.1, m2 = 22.2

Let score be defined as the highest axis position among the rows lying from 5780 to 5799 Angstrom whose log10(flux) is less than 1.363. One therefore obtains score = 5784.38 Angstrom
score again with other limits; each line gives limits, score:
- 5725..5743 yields 5741.91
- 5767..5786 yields 5784.38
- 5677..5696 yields 5694.51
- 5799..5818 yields 5816.43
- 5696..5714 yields 5712.90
